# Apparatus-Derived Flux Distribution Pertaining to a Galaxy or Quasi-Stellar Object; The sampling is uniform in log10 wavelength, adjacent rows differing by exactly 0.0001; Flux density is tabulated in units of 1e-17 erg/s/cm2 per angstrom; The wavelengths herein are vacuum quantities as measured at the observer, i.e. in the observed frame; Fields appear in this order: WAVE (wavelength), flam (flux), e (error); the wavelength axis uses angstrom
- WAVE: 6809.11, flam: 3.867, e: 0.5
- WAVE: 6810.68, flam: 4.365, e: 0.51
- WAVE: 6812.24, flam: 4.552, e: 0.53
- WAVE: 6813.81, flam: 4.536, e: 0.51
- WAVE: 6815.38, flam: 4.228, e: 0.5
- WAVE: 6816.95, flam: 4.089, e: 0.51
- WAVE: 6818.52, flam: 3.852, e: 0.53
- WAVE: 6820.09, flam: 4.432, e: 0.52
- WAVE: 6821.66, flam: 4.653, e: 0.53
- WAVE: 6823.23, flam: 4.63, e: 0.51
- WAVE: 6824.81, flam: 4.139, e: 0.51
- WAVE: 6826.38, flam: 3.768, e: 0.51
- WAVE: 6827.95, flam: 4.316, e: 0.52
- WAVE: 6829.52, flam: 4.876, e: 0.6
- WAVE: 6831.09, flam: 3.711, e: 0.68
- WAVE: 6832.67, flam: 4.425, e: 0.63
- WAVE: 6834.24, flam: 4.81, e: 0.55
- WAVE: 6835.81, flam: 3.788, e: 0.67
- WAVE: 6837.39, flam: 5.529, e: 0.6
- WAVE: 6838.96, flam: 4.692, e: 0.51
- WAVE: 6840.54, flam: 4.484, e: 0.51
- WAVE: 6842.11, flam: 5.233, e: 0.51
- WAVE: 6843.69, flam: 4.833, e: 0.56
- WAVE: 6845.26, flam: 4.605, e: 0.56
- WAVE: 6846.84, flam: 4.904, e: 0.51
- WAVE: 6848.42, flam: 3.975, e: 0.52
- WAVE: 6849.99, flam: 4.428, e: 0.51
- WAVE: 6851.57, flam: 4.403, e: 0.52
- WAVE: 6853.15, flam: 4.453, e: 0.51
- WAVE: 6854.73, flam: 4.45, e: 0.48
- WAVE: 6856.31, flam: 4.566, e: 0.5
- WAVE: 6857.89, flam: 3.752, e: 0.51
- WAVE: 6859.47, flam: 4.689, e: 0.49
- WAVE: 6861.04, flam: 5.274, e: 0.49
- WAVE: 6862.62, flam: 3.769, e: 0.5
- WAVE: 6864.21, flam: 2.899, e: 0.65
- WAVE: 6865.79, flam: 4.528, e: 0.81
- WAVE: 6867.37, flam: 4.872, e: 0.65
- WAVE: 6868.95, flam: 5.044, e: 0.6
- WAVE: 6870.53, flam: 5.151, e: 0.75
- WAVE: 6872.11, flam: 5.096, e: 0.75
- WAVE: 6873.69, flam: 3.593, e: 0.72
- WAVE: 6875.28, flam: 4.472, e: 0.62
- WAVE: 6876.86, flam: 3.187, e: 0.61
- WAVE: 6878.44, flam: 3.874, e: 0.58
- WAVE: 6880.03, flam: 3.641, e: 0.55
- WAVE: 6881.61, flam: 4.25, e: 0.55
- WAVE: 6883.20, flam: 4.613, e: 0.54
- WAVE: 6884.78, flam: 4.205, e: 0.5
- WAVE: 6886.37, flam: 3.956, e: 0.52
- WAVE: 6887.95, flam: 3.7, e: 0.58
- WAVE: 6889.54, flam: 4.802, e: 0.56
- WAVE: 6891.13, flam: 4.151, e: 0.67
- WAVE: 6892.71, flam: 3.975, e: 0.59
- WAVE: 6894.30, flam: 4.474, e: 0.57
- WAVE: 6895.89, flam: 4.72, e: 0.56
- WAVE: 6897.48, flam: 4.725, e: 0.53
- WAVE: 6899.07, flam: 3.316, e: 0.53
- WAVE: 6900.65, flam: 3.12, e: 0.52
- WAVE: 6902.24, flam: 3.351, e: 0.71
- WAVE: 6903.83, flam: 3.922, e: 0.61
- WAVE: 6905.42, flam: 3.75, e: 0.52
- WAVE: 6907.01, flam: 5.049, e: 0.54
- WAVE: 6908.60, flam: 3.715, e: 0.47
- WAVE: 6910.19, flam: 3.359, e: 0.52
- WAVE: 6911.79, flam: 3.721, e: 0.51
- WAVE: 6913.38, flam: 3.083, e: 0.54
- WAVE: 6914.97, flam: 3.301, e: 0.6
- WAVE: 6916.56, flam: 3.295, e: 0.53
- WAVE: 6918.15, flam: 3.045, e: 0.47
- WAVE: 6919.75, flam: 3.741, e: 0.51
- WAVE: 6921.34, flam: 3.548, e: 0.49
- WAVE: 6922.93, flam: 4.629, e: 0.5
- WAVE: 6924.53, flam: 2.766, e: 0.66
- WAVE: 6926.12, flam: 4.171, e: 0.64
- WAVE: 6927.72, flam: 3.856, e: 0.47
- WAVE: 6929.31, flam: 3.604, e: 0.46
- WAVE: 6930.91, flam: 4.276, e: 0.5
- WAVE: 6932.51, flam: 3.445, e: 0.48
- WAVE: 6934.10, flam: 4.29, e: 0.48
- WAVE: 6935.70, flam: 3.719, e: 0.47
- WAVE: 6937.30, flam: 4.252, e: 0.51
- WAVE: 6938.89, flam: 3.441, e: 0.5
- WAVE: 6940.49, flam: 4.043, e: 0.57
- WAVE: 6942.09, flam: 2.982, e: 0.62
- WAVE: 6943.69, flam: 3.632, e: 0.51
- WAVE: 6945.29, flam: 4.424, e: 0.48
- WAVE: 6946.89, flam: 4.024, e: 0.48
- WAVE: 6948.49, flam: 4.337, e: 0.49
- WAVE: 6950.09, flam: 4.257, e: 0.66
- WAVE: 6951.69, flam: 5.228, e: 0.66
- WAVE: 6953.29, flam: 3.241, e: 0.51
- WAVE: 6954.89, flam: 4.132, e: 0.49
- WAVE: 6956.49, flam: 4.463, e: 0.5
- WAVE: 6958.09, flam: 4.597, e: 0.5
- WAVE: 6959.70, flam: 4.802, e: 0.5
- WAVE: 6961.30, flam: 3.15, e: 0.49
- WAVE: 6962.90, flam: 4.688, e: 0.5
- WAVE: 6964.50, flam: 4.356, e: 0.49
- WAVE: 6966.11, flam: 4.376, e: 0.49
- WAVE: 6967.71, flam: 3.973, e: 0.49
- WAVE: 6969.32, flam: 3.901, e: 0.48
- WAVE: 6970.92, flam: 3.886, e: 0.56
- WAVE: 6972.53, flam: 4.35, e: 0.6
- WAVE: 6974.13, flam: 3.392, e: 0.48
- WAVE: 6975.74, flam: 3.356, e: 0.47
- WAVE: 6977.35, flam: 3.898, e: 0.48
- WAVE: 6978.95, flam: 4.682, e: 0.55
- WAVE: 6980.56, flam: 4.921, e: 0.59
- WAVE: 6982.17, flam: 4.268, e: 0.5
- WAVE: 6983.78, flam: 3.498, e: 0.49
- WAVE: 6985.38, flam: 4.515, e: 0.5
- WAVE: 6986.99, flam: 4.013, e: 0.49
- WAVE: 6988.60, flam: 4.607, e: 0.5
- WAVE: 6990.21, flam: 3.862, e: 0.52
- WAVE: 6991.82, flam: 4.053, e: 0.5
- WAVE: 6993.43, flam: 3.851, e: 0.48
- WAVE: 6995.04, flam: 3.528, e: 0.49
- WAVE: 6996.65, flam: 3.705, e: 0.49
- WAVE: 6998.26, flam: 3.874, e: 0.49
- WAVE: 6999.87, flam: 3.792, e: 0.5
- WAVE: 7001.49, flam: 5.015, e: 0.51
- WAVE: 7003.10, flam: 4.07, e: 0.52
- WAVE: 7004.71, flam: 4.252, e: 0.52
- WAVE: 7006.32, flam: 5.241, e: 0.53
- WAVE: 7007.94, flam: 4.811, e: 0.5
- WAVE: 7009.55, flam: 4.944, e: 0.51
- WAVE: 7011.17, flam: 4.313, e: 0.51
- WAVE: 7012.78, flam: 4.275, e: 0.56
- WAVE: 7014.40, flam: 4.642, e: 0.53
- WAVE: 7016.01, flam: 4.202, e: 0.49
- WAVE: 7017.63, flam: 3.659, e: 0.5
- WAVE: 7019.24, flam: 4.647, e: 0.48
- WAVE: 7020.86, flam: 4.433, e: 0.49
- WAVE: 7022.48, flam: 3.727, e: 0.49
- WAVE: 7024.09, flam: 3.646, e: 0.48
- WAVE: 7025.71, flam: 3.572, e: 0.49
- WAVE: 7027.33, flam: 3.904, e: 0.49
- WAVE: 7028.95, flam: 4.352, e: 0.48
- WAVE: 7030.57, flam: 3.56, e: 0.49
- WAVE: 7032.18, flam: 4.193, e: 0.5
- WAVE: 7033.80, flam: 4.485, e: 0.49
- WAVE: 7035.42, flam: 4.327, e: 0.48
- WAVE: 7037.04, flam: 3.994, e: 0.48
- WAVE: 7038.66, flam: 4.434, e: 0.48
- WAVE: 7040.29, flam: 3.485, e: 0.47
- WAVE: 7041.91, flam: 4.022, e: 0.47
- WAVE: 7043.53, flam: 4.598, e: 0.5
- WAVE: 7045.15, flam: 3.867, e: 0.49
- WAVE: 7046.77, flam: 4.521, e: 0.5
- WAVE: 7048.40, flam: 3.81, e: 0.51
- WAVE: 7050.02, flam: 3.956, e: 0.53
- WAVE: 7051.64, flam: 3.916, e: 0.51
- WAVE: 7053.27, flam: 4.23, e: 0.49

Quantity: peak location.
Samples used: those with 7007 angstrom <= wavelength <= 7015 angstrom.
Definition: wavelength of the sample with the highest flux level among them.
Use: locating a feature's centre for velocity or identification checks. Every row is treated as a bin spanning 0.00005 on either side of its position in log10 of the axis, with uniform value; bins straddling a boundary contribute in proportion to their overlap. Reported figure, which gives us 7009.55 angstrom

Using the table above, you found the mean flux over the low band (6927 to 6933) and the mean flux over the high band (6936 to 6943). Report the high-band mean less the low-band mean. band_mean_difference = -0.1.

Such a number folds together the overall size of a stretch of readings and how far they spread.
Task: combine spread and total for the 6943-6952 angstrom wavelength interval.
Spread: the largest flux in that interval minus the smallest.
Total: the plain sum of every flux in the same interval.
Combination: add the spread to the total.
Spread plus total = 27.5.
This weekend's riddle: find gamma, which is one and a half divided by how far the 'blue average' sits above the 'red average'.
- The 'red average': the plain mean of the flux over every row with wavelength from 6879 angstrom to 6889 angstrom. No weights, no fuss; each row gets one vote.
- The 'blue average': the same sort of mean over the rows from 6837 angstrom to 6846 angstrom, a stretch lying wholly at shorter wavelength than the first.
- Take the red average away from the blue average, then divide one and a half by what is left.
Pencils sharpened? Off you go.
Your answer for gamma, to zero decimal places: 2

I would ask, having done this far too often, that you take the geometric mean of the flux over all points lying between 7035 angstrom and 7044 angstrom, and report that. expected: 4.13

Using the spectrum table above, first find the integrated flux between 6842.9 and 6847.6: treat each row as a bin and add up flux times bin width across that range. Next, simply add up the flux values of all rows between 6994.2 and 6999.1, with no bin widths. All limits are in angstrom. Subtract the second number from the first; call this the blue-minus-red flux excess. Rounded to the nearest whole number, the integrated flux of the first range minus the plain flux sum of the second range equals 11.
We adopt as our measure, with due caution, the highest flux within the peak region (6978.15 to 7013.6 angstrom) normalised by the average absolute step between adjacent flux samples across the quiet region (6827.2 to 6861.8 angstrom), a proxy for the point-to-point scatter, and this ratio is 9.0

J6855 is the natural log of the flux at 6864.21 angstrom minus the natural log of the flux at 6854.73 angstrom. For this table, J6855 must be -0.43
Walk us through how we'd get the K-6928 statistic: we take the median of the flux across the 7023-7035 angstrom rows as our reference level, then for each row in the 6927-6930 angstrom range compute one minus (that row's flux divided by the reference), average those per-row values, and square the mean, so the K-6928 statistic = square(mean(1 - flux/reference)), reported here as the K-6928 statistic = 0.0020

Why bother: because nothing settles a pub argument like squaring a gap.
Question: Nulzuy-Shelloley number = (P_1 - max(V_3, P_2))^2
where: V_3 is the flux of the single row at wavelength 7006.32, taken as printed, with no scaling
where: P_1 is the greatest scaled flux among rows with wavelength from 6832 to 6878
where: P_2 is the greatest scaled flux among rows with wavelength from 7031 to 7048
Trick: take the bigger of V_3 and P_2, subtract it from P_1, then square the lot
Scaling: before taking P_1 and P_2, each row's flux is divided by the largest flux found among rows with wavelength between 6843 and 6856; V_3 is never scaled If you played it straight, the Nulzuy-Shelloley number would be 17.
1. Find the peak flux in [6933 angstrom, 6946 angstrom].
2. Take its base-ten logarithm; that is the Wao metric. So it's 0.646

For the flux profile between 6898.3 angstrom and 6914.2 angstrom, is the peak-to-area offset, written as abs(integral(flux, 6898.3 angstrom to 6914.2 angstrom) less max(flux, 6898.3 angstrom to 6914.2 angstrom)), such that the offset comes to 53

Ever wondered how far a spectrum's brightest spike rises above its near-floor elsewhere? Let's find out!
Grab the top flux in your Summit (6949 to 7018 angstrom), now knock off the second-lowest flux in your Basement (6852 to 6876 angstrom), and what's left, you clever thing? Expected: 1.6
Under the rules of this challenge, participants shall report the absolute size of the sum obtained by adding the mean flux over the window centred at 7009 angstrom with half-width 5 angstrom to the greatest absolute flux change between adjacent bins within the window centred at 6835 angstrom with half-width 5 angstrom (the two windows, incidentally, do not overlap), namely 6.38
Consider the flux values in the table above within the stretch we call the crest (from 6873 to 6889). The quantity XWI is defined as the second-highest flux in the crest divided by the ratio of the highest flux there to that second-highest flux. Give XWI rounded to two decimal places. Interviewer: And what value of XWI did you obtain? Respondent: 4.34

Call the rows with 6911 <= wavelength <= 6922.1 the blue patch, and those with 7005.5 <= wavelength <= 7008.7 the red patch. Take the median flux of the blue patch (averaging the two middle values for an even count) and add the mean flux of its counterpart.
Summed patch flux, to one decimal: 8.3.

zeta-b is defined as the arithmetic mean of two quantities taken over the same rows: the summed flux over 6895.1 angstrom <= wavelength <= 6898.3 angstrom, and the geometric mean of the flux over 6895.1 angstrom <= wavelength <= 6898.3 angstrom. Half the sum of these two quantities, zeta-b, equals 7.1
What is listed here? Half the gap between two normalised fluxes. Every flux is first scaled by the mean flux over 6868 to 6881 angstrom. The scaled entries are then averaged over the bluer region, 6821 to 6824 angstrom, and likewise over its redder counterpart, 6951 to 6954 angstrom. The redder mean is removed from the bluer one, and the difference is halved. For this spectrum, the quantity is 0.048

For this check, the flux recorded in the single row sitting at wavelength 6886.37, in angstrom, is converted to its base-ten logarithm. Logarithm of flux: 0.60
